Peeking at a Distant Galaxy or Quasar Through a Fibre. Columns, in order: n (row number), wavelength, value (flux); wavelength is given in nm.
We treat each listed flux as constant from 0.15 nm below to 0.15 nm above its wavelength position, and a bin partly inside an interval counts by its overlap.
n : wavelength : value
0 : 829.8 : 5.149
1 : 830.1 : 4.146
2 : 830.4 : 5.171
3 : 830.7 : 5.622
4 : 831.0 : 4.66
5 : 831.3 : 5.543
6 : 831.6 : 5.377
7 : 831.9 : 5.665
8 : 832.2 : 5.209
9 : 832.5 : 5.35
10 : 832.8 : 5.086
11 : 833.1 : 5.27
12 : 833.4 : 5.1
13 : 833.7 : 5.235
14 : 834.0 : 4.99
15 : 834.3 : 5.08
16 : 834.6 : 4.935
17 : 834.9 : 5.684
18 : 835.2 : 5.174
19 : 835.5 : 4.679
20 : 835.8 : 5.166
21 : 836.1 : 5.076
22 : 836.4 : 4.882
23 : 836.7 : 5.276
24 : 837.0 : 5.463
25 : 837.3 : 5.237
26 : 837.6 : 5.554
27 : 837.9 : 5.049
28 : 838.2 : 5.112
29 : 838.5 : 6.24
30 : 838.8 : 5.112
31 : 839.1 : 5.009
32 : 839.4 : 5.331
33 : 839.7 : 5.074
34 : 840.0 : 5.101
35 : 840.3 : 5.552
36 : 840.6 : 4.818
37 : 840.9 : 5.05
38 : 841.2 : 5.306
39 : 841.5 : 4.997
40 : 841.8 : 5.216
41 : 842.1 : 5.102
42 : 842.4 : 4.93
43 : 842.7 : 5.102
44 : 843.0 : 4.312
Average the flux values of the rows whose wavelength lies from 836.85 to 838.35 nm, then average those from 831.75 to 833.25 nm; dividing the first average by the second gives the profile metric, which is 0.99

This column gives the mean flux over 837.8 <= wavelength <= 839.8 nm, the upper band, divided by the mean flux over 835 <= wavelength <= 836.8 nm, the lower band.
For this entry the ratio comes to 1.05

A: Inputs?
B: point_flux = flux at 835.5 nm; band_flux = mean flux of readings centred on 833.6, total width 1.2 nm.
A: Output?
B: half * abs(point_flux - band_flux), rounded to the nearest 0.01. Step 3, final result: 0.23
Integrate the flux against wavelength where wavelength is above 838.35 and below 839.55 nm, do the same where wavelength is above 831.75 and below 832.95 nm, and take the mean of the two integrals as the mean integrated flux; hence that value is 6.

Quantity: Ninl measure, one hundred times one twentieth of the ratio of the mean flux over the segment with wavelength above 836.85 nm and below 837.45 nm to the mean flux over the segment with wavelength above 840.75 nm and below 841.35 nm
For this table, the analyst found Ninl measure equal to 5.2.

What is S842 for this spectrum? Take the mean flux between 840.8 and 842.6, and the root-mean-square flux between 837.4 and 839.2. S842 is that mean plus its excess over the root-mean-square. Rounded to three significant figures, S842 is 4.84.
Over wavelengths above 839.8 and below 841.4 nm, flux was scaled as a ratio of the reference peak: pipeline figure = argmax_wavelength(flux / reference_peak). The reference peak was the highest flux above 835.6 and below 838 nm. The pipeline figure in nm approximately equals 840.3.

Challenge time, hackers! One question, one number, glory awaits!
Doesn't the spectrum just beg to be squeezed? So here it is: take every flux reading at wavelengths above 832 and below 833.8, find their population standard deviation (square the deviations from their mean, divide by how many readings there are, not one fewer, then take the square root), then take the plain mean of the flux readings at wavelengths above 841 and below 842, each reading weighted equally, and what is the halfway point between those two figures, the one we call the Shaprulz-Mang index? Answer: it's 2.63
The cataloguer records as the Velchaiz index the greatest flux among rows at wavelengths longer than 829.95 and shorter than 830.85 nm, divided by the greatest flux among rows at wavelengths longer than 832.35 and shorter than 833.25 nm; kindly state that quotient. 1.05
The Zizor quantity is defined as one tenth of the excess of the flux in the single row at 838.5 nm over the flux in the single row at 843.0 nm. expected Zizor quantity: 0.19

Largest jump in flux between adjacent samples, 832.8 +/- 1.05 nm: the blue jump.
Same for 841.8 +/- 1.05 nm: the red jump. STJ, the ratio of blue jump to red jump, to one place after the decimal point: 1.5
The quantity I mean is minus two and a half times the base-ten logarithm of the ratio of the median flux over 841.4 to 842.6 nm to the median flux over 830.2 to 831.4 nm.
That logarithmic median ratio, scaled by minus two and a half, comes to 0.06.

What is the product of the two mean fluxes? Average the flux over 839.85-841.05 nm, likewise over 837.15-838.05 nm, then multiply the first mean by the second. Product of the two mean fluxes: 27.1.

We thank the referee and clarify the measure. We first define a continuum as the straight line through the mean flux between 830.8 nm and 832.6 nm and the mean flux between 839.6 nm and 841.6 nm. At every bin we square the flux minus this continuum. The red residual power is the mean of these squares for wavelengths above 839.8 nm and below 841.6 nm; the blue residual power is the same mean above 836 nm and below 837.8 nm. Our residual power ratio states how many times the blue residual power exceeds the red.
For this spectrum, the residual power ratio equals 1.04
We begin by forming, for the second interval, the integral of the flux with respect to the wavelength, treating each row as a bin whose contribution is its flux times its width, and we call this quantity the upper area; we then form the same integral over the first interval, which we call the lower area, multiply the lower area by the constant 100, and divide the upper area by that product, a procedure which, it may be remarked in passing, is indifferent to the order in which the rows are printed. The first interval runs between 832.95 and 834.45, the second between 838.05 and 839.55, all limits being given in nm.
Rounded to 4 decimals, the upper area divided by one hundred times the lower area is 0.0104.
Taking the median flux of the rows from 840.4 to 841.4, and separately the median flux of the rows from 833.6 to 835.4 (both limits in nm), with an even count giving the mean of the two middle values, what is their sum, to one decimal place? 10.2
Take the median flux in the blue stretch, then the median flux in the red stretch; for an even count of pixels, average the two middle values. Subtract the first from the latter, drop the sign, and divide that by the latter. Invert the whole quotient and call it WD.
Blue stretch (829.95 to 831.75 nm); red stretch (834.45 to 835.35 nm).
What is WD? 52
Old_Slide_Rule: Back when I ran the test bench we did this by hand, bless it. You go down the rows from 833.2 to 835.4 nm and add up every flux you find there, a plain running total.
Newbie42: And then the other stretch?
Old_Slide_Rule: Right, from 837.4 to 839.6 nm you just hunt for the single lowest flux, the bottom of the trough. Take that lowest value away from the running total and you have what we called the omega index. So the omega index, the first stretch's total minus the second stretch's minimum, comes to 31.2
